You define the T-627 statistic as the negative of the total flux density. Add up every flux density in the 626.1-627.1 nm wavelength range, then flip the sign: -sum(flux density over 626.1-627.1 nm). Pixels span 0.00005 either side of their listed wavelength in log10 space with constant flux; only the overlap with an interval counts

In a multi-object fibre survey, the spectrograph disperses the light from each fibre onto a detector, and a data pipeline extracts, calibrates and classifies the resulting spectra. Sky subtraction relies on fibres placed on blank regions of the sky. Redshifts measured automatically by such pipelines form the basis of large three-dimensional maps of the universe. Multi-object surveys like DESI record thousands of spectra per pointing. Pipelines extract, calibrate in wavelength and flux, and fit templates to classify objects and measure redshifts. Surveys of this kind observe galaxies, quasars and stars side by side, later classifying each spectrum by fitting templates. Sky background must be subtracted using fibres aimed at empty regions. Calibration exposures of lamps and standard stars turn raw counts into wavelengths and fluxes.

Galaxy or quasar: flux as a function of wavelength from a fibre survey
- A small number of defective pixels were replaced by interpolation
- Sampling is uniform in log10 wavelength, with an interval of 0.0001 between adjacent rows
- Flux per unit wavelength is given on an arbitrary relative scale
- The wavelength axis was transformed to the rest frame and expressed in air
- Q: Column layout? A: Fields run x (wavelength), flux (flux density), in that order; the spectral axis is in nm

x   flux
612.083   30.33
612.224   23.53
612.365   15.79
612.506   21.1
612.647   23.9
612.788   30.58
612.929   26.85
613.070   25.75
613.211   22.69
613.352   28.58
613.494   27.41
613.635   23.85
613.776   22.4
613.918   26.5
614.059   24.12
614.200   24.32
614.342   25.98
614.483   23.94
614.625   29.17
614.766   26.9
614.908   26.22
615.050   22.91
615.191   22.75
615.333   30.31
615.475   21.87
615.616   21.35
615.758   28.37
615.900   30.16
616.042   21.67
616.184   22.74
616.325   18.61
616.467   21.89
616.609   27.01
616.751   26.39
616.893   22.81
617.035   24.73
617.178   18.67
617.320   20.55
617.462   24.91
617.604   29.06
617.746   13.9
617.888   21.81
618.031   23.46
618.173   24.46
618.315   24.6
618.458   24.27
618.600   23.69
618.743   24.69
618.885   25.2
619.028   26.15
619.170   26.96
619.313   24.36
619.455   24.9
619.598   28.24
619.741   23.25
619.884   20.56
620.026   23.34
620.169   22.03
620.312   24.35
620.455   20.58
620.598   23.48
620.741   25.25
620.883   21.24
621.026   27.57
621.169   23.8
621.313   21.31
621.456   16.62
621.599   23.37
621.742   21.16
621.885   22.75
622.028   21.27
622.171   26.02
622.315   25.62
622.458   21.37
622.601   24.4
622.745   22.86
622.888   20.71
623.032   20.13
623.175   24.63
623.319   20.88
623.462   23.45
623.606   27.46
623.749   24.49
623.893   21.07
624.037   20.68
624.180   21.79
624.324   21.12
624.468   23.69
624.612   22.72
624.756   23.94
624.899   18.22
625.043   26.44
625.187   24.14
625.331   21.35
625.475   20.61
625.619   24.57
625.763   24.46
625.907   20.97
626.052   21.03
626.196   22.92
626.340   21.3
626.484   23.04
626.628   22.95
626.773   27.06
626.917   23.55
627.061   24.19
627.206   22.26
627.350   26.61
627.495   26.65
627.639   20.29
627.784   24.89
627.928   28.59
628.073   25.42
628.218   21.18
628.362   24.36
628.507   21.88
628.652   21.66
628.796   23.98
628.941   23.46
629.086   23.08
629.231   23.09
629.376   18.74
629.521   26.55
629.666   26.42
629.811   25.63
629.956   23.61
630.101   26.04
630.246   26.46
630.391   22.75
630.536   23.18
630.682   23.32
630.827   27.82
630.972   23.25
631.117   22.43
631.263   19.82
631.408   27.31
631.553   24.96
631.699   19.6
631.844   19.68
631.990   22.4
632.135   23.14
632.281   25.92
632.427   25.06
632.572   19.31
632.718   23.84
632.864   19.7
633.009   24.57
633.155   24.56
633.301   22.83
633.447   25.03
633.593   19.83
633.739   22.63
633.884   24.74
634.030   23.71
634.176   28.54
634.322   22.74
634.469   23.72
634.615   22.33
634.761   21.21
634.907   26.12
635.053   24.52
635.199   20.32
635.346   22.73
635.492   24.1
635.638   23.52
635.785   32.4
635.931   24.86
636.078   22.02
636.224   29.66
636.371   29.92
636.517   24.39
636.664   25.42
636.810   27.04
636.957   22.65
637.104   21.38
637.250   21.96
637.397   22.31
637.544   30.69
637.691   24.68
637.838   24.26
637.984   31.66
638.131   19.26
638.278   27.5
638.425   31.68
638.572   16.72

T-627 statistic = -165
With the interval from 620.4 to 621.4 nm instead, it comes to -163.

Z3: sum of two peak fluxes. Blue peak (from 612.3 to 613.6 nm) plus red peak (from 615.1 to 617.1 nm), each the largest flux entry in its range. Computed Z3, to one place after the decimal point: 60.9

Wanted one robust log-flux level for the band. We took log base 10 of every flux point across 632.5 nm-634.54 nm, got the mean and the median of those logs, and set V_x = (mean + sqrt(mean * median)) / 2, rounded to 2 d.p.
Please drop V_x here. 1.37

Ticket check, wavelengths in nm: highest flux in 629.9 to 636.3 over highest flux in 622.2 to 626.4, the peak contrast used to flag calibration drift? 1.18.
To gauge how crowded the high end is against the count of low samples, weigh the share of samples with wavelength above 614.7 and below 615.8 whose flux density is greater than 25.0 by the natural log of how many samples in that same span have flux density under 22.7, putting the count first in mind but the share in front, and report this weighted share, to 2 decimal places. 0.35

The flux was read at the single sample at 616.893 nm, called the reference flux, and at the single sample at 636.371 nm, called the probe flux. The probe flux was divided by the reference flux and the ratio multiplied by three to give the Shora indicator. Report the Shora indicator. 3.9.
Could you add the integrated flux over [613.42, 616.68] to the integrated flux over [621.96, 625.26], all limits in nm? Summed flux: 156.5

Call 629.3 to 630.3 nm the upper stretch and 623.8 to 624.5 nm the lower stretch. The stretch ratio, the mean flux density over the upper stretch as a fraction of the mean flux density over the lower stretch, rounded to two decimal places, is 1.14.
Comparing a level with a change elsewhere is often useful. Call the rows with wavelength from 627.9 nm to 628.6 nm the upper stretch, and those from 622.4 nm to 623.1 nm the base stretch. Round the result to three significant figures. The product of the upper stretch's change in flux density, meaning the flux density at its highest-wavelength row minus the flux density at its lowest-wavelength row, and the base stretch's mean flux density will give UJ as -147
